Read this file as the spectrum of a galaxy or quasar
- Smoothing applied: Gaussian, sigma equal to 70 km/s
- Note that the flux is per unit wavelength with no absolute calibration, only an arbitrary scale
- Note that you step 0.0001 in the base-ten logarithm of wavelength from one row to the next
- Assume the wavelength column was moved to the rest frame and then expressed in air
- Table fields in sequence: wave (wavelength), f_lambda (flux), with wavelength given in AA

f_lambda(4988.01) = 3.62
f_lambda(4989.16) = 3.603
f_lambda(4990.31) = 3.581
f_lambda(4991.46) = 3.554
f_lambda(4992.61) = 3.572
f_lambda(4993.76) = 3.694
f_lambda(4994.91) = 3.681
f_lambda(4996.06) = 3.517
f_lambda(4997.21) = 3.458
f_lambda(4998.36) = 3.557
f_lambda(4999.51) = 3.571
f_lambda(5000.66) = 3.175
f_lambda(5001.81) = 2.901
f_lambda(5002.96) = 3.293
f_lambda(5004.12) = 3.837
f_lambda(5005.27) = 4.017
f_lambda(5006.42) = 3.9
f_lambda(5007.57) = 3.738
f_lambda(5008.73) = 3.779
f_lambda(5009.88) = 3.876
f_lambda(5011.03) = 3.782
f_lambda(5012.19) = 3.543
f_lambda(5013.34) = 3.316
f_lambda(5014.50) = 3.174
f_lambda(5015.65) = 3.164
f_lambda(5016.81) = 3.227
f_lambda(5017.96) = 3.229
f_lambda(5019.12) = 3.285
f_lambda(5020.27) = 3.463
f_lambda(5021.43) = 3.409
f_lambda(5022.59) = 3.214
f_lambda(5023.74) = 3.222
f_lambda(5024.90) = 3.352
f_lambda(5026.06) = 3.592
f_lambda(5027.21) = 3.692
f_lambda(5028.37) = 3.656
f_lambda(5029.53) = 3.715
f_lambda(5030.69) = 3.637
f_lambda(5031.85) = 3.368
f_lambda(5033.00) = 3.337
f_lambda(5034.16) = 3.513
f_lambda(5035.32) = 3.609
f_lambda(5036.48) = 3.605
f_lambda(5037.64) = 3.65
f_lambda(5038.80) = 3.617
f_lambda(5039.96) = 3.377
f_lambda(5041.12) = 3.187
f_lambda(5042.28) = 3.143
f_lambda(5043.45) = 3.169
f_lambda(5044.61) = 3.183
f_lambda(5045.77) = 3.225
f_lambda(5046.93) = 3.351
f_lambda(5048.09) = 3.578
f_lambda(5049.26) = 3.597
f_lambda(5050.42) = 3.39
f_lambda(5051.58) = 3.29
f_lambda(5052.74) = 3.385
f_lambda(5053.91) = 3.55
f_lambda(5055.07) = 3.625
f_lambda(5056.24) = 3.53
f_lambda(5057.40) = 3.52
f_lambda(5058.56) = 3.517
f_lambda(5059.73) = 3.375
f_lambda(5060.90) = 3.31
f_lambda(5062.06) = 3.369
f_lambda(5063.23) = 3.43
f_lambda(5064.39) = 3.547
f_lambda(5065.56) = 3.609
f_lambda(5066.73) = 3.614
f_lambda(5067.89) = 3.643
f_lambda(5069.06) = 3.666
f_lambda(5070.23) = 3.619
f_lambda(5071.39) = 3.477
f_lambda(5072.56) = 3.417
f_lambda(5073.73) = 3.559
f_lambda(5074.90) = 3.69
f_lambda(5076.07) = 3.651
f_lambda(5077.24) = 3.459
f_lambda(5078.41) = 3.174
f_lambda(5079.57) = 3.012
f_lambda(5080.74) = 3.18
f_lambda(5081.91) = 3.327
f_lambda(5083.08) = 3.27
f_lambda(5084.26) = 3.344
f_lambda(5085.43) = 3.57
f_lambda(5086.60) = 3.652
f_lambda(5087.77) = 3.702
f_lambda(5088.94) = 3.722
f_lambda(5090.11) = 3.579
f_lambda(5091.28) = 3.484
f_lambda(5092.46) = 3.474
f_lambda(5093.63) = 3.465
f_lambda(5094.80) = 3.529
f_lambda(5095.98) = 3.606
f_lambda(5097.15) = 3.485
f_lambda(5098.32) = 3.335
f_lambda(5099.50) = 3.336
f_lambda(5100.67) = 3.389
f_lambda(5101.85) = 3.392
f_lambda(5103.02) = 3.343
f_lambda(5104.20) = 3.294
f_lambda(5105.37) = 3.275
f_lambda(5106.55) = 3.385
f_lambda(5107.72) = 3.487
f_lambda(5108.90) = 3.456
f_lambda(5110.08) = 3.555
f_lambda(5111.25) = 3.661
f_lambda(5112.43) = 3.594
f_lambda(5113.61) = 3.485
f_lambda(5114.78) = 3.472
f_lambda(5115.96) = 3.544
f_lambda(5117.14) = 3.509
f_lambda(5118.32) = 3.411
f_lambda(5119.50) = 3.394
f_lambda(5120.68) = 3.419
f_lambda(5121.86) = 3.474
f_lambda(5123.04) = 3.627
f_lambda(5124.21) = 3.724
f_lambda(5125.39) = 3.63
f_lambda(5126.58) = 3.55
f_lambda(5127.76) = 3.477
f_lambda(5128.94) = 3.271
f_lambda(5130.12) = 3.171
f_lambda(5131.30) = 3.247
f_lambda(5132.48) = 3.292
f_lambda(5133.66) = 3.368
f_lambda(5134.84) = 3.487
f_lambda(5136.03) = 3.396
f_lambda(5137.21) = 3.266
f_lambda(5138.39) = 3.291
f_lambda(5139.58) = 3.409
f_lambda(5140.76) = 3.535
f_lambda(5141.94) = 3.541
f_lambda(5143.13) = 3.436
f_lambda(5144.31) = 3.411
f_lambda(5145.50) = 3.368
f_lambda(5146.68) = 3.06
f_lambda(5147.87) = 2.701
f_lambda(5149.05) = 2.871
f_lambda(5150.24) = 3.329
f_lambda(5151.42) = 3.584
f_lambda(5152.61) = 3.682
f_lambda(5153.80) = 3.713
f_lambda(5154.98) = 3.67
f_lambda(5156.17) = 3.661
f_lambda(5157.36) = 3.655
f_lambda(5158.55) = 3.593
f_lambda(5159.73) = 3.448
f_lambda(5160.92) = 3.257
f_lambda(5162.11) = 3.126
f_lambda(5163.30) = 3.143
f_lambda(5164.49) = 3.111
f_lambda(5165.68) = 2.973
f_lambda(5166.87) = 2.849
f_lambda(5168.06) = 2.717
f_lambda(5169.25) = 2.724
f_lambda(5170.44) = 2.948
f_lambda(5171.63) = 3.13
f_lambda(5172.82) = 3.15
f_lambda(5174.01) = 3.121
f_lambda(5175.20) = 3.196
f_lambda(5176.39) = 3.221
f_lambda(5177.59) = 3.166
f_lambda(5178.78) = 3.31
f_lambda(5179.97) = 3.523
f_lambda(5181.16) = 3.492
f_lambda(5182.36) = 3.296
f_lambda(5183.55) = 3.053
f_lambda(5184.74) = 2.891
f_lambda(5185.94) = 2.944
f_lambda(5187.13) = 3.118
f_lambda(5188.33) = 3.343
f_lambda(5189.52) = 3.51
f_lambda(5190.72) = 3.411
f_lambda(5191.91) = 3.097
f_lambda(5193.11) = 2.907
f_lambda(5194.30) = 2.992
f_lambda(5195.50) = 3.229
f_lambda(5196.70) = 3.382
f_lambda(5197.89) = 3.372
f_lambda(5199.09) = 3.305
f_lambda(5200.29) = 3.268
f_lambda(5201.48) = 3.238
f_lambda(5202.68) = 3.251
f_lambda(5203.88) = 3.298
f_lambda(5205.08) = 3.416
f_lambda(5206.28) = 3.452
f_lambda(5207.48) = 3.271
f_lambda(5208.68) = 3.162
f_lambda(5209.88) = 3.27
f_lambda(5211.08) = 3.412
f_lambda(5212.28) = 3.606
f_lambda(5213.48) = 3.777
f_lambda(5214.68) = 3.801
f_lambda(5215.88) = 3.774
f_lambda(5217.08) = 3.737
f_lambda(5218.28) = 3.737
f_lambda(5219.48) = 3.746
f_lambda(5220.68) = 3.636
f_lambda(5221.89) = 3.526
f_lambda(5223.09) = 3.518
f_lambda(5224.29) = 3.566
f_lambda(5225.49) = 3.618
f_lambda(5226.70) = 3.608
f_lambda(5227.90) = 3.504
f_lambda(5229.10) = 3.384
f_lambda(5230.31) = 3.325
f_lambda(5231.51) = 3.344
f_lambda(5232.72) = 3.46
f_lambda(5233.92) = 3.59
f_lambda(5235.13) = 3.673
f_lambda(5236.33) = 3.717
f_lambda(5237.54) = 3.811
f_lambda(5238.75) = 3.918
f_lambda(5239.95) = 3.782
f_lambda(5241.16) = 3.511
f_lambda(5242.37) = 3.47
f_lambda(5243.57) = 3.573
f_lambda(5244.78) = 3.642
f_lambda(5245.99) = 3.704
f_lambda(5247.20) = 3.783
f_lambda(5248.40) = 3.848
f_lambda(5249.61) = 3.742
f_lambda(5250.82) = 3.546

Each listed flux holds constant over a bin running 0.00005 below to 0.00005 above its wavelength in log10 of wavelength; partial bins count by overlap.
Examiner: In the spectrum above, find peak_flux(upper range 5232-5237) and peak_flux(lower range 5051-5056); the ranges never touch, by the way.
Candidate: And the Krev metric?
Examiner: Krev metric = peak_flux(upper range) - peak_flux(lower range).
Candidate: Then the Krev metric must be 0.09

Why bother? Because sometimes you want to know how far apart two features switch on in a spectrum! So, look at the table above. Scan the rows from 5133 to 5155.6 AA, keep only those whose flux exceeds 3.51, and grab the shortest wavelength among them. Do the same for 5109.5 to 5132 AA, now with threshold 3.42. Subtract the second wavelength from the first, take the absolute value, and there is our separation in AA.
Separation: 30.7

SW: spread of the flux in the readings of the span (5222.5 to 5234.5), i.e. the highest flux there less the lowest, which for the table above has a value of 0.29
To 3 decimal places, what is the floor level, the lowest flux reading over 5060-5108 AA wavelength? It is 3.012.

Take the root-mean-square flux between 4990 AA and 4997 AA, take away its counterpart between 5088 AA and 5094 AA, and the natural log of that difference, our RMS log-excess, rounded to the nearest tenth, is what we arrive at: -2.9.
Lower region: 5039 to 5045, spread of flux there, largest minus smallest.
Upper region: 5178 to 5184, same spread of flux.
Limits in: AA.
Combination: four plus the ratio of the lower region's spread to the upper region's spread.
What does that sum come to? 4.5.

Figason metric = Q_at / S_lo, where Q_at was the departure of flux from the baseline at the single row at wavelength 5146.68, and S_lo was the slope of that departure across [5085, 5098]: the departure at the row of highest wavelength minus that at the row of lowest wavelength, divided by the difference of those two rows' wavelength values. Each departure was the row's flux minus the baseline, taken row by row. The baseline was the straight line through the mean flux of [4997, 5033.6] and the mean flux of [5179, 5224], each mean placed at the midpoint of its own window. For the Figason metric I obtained 52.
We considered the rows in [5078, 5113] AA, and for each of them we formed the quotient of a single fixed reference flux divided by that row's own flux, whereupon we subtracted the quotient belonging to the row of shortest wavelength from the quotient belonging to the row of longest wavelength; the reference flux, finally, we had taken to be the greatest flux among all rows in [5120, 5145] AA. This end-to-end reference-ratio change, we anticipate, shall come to -0.14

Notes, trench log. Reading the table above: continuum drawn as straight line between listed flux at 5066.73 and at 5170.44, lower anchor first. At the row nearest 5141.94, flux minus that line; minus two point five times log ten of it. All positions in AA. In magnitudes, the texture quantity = 0.97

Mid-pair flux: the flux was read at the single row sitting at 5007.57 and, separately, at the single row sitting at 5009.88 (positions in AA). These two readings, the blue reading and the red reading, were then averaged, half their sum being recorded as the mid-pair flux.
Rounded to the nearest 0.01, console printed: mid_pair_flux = 3.81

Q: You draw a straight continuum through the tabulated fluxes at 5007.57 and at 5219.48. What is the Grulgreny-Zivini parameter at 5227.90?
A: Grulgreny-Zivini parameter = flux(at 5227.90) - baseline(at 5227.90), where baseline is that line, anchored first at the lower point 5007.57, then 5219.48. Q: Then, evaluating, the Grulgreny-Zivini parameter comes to -0.24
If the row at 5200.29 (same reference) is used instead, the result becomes -0.48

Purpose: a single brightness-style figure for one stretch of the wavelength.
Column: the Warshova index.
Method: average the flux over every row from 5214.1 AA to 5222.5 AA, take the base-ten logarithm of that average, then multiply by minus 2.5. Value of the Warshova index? -1.423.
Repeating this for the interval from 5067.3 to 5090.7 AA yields -1.356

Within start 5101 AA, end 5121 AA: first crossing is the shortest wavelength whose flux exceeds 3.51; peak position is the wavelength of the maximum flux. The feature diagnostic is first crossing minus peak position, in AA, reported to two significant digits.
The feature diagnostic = -1.2 AA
